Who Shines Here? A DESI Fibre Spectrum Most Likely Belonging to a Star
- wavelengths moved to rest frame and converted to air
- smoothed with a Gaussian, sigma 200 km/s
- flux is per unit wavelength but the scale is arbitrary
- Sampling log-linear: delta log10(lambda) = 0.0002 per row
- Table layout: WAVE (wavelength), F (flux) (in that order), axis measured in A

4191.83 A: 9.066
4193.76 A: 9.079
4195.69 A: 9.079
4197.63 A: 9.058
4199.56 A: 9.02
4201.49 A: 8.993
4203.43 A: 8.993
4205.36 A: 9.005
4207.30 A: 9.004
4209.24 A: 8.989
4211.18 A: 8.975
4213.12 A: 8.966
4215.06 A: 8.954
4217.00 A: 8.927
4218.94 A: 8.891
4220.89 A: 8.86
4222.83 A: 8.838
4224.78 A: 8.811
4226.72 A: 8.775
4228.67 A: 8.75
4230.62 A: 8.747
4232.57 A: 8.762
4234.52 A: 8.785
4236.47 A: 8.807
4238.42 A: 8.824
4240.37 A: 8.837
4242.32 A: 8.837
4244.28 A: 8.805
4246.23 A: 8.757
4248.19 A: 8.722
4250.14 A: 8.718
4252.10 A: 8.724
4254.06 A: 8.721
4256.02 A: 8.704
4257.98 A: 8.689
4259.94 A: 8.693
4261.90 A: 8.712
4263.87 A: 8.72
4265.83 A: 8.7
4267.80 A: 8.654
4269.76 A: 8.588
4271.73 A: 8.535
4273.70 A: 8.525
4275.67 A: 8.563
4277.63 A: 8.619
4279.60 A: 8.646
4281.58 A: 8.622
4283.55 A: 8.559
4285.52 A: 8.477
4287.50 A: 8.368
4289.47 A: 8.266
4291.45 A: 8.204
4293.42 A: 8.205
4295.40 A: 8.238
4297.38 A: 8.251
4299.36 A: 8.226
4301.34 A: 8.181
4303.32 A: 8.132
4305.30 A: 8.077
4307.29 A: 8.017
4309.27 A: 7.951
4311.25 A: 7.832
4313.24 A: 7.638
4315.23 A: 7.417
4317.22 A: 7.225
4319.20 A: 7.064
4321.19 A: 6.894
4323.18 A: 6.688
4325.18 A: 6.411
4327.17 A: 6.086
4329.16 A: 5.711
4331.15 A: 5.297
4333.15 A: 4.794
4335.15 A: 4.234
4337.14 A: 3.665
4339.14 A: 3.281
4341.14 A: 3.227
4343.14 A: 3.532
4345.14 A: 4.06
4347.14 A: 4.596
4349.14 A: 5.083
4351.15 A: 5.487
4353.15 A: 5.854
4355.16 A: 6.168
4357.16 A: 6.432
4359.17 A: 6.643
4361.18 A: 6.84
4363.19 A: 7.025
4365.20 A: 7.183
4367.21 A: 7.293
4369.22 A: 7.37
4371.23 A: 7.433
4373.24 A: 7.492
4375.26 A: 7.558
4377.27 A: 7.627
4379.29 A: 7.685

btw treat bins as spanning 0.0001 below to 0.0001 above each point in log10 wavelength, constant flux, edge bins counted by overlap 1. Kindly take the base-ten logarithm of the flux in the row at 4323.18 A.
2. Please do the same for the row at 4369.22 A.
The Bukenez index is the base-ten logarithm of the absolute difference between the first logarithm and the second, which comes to -1.37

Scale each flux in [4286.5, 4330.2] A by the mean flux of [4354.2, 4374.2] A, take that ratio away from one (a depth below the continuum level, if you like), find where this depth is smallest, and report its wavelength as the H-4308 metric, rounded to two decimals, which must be 4287.50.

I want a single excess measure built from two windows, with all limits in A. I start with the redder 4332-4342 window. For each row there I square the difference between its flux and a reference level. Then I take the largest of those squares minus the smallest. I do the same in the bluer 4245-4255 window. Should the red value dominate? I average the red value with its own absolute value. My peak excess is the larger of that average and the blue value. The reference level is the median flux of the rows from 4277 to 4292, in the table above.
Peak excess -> 14.1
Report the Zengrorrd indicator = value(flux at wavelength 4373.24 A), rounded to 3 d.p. 7.492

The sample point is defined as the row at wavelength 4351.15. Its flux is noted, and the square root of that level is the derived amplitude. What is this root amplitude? 2.34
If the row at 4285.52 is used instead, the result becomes 2.91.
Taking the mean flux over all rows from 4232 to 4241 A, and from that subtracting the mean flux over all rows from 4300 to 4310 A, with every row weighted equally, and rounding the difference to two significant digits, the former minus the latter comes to 0.73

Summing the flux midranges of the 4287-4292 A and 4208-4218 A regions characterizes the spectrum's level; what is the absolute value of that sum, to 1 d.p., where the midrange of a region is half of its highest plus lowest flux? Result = 17.2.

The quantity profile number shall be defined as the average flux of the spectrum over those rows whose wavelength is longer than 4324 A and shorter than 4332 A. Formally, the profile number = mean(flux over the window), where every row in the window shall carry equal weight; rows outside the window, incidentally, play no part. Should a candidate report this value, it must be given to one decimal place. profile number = 5.9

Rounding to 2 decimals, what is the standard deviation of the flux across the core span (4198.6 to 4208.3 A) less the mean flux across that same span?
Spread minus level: -8.99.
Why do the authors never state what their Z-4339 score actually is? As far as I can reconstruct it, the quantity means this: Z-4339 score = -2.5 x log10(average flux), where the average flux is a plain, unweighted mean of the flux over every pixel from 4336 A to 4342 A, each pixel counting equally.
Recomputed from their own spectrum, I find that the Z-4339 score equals -1.33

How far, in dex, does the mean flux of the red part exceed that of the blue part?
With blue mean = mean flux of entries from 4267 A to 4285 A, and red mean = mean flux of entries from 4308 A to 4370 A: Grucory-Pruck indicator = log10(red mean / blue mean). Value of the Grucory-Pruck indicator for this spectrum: -0.16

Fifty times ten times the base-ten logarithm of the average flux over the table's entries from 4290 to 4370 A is 405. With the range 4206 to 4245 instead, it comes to 474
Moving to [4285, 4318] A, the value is 453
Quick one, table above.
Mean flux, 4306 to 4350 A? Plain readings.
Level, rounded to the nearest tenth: 5.8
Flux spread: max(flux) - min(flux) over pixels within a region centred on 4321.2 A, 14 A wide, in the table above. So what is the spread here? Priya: 1.33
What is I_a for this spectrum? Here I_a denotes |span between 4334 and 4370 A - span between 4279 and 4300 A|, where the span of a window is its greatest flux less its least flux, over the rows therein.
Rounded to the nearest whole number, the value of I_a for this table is 4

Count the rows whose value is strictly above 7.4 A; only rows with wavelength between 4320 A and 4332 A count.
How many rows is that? 0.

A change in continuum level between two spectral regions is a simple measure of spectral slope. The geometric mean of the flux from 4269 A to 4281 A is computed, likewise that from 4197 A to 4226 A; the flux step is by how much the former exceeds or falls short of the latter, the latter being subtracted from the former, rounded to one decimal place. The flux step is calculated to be -0.4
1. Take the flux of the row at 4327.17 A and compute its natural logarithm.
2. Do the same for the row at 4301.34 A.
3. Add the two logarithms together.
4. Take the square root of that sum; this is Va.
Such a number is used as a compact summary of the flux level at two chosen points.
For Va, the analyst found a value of 1.98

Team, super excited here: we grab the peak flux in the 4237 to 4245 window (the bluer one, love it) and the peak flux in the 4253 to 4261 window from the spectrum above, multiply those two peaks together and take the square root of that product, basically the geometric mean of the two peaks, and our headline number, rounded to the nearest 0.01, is 8.78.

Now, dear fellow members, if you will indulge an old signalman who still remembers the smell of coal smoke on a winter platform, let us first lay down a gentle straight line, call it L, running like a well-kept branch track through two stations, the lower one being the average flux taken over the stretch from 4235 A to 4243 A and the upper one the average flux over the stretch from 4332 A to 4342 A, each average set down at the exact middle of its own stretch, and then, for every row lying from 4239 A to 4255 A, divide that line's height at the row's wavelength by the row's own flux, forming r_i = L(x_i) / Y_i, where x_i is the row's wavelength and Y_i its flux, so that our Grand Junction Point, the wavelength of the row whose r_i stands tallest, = 4240.37 A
